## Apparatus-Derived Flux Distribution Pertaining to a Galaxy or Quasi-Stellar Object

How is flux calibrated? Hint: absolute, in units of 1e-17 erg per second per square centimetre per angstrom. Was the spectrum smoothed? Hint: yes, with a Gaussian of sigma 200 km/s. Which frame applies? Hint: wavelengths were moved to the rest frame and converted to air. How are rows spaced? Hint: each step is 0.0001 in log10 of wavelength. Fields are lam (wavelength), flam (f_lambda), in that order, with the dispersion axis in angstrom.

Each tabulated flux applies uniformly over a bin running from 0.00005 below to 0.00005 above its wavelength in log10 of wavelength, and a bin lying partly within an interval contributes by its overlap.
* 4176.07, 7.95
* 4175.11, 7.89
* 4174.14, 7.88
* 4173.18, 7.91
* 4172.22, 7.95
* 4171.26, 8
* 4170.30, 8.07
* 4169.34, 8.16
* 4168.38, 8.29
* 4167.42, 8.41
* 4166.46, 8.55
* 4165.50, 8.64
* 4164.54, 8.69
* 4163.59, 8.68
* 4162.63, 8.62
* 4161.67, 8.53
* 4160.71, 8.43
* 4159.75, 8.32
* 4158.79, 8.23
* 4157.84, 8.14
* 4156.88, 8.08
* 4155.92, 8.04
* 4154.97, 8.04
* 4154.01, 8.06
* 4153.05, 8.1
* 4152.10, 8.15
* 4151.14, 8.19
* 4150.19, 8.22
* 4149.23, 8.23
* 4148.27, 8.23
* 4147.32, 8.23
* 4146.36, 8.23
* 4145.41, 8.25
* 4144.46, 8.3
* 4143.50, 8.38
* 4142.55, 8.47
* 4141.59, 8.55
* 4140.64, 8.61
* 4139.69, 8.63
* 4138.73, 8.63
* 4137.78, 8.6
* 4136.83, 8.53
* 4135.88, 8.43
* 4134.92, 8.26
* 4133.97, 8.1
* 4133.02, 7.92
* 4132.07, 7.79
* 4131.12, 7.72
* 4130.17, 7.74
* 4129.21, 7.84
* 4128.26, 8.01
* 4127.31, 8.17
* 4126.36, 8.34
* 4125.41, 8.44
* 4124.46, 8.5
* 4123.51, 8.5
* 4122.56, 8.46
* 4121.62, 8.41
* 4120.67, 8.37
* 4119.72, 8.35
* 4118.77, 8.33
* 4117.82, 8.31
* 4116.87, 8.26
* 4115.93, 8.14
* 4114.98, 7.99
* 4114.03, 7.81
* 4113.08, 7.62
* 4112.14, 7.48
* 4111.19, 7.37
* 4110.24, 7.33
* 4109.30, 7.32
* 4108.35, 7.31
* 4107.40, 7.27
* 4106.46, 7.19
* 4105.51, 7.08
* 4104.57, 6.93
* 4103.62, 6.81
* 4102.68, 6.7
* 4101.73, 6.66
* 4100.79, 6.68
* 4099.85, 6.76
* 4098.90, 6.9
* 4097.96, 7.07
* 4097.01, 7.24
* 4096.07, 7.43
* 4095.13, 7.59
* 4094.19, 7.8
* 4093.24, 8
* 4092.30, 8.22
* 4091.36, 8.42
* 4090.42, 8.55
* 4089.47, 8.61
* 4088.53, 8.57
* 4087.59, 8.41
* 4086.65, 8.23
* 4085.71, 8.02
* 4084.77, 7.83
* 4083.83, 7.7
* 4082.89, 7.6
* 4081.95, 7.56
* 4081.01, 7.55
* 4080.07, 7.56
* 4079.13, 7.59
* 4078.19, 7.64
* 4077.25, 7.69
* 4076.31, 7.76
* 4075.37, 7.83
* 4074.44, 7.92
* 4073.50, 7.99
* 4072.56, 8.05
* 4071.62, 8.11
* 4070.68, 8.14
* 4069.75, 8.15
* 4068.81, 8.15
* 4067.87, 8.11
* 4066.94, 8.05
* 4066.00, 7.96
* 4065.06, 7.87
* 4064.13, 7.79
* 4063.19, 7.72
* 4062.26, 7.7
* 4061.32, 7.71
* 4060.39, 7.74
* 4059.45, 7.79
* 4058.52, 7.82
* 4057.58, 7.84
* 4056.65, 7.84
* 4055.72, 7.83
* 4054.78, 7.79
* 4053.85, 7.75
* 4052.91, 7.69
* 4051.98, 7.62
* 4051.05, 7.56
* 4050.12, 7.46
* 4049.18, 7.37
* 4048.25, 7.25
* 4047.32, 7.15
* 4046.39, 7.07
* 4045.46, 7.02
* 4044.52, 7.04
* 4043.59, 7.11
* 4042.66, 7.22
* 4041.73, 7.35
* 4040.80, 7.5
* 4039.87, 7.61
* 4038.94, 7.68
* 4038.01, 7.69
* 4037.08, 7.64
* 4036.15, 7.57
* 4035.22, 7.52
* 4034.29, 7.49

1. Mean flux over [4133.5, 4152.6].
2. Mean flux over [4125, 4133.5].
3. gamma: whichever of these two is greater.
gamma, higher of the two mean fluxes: 8.36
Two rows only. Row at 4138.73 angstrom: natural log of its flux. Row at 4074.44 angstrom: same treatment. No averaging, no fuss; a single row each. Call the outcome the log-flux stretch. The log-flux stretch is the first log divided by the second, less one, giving 0.041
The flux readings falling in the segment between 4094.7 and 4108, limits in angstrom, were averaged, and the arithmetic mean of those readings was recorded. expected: 7.0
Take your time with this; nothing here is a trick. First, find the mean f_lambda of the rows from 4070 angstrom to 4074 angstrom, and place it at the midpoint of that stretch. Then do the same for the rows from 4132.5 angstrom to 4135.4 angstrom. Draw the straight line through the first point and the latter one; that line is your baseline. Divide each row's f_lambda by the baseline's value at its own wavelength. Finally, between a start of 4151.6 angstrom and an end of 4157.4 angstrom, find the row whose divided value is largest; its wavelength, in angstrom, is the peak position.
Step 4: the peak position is 4152.10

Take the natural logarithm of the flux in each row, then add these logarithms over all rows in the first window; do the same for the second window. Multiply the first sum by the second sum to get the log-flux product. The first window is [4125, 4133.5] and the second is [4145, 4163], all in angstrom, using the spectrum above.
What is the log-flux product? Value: 749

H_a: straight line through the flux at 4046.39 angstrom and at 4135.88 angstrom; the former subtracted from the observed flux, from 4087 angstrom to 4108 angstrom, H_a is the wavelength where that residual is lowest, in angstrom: 4101.73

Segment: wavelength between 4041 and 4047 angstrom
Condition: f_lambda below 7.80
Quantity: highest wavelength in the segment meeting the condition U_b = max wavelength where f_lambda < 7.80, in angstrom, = 4046.39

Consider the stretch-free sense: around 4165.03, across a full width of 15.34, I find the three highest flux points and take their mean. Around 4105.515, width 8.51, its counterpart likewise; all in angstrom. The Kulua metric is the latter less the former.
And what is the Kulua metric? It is -1.4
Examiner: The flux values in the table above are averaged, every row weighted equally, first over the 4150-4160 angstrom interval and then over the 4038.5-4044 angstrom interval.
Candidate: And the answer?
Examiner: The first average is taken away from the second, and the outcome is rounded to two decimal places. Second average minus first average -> -0.73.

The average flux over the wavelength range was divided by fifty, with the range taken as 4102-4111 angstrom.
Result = 0.142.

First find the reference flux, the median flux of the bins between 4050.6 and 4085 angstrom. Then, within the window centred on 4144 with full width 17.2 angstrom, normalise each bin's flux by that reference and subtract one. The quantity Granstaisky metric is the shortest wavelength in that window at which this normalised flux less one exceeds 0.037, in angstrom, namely 4135.88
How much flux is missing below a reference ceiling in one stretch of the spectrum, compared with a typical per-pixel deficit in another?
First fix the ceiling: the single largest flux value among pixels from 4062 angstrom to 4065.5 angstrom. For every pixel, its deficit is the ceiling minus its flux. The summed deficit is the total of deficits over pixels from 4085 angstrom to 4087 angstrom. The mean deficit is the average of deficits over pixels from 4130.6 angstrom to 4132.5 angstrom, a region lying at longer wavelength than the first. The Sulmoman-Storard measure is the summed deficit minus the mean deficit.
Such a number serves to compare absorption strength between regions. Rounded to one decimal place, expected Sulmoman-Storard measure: -0.6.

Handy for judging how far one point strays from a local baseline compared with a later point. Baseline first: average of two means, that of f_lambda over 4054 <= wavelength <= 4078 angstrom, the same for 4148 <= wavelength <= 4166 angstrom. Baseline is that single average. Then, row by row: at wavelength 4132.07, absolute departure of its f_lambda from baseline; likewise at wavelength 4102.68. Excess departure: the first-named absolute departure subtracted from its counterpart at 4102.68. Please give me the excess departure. 1.1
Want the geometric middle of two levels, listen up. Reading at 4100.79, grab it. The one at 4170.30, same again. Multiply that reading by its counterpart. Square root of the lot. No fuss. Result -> 7.34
